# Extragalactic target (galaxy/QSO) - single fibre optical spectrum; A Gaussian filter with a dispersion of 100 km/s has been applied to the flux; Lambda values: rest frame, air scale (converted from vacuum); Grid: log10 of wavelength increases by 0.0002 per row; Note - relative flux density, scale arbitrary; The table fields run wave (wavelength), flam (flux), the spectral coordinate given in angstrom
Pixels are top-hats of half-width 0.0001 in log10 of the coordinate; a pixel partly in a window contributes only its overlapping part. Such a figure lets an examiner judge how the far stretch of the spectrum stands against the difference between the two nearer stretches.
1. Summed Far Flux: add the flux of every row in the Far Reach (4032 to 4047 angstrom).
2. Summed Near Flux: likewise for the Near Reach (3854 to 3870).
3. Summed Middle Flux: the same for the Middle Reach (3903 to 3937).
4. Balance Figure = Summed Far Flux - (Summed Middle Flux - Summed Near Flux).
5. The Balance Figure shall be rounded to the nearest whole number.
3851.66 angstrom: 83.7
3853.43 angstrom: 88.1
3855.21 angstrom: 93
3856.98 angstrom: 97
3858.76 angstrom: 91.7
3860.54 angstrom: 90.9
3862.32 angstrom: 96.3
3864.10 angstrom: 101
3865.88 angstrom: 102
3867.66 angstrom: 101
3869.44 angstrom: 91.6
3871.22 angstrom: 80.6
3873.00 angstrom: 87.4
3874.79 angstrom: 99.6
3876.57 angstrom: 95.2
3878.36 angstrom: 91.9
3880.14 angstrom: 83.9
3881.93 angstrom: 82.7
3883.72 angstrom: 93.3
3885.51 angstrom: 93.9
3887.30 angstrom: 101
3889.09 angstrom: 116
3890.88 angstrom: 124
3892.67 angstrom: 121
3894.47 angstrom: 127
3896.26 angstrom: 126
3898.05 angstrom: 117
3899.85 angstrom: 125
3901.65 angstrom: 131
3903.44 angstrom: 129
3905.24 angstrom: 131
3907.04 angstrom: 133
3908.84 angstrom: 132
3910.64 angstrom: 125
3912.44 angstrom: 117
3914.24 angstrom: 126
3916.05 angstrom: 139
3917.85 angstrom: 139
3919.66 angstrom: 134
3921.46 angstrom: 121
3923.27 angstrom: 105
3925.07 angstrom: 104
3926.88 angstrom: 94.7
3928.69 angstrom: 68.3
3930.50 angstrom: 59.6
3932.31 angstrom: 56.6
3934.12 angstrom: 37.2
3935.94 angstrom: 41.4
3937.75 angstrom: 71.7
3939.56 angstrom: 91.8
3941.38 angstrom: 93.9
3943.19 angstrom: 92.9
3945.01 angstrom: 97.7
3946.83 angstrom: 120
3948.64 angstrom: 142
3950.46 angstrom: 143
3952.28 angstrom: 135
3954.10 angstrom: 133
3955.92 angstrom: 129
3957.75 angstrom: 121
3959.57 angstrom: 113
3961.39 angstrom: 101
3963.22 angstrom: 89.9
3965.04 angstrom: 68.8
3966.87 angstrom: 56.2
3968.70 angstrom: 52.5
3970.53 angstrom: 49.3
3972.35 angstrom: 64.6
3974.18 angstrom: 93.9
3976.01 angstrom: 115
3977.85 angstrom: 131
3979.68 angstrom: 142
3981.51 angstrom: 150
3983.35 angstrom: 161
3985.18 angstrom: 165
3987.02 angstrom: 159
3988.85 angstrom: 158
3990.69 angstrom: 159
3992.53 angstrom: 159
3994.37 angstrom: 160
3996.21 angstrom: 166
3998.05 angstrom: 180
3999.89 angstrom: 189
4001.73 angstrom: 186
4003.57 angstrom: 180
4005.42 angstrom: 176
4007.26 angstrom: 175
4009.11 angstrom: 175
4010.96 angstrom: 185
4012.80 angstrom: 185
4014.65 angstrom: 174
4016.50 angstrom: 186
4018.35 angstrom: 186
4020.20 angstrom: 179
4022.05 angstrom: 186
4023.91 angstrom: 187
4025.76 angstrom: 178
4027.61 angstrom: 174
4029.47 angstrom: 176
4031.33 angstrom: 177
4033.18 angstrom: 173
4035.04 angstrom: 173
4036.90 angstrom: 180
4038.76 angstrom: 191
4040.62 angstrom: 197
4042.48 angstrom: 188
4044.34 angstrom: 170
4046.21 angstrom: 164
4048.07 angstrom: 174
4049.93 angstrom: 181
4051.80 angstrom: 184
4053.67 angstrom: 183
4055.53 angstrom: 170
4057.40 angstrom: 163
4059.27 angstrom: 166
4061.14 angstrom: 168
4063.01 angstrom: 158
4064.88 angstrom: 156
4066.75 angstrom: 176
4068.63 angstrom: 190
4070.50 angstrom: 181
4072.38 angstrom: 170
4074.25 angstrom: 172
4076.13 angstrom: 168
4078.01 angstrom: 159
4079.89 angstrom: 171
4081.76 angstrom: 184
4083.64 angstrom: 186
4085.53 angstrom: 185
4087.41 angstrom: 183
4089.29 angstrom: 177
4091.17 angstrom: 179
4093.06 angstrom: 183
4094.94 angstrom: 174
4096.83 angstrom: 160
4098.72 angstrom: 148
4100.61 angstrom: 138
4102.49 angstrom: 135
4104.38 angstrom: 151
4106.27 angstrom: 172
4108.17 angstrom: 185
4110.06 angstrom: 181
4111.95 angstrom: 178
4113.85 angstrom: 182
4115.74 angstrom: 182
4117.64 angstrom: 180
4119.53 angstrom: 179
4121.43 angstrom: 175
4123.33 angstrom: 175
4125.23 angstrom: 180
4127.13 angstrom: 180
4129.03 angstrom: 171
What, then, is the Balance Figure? 308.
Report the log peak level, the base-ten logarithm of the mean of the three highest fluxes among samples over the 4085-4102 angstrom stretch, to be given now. 2.26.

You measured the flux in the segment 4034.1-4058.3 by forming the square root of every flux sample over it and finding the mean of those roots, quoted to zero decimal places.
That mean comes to 13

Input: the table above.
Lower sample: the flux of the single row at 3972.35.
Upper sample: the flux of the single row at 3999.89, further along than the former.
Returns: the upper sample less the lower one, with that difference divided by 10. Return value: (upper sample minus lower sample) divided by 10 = 12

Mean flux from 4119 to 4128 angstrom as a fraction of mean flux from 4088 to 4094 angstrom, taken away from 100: 99.0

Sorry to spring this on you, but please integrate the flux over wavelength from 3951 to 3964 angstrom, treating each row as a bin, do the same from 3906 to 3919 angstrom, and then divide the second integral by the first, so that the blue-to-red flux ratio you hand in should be 1.10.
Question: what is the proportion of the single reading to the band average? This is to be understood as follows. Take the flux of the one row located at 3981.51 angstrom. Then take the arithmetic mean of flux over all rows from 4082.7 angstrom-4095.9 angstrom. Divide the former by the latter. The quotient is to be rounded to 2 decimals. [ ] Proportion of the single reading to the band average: 0.83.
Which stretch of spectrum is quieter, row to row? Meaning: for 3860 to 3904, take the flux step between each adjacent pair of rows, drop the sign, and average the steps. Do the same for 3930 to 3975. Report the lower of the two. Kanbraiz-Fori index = 6.0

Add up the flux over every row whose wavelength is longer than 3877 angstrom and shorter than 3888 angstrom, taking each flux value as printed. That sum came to 547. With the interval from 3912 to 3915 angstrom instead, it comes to 243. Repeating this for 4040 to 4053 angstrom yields 1258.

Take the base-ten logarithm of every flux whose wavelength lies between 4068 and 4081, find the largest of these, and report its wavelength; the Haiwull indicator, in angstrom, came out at 4068.63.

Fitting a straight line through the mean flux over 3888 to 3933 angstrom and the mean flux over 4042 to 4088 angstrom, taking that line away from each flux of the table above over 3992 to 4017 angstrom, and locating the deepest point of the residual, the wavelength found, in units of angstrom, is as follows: 3992.53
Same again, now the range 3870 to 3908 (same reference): 3881.93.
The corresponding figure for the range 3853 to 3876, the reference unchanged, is 3871.22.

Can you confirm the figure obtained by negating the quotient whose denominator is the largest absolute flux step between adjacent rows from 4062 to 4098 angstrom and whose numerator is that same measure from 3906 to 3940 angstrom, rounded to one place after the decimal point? -1.5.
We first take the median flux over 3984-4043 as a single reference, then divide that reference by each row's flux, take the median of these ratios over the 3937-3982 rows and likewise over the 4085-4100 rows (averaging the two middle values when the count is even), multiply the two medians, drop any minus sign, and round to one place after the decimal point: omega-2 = 1.8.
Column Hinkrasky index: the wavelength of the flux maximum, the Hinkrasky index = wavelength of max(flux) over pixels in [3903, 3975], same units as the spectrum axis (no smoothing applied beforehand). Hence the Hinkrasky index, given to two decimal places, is 3950.46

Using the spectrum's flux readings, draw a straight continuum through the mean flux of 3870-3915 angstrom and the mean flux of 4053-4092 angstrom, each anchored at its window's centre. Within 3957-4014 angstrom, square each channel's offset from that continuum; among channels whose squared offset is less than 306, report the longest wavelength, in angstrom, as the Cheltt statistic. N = 3994.37 angstrom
